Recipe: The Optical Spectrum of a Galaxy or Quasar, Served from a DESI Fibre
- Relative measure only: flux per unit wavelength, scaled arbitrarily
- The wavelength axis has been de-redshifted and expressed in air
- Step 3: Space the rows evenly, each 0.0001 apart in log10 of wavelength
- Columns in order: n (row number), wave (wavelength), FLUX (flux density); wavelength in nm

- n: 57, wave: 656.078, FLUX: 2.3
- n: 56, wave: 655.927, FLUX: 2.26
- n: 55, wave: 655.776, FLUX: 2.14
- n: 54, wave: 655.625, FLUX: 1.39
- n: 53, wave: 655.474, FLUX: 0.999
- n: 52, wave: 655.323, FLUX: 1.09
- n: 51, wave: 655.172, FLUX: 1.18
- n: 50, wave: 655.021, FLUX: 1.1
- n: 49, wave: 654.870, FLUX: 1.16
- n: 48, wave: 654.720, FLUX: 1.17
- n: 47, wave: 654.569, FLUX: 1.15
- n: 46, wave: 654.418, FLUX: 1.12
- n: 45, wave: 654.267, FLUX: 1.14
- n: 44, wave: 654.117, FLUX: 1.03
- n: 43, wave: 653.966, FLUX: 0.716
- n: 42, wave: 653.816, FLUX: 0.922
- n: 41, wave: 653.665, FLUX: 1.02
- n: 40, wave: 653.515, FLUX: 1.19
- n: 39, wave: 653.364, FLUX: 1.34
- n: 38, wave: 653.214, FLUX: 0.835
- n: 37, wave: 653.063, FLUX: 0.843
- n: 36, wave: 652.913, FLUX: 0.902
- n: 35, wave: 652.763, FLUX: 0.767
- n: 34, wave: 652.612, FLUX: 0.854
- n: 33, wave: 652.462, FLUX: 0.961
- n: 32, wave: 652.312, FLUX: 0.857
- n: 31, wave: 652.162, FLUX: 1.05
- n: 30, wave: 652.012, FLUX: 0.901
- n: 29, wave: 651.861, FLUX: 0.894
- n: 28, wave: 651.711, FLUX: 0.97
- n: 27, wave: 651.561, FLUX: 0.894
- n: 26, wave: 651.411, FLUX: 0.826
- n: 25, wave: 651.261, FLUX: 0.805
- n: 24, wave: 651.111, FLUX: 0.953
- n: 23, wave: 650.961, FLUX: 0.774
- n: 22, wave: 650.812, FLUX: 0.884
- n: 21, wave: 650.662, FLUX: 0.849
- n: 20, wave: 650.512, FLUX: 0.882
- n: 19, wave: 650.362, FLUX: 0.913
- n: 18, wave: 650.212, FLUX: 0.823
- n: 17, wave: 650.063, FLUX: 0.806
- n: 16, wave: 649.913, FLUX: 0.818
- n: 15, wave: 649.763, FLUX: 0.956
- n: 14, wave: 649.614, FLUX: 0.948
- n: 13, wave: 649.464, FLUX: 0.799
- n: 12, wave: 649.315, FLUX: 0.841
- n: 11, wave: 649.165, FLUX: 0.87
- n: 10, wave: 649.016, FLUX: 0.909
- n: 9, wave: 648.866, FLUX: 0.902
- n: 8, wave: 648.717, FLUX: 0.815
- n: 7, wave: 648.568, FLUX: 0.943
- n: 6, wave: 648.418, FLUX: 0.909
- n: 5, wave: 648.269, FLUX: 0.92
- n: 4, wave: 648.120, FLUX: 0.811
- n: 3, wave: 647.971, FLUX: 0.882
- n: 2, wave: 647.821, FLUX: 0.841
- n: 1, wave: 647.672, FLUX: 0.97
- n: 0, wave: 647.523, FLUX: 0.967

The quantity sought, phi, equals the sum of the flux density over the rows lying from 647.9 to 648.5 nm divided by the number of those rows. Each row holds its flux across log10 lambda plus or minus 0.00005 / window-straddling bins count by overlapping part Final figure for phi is 0.88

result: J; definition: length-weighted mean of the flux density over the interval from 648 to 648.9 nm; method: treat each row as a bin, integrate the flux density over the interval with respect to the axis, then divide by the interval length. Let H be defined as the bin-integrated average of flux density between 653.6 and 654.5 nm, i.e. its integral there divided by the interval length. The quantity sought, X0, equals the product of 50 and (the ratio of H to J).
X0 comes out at 56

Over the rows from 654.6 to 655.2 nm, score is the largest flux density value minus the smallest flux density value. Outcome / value 0.1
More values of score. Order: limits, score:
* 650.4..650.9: 0.0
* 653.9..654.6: 0.4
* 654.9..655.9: 1.1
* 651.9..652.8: 0.3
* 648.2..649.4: 0.1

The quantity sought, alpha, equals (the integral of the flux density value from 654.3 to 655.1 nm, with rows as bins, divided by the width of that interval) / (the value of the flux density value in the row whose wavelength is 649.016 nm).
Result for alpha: 1.25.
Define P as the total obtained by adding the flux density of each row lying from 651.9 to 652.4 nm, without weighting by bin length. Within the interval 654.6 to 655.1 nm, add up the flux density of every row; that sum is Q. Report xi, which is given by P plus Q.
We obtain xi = 6.2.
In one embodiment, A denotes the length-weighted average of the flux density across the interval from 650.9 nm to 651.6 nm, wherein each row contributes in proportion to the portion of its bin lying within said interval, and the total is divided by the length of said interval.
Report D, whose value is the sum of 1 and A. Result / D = 1.85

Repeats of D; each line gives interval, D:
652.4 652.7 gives 1.90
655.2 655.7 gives 2.16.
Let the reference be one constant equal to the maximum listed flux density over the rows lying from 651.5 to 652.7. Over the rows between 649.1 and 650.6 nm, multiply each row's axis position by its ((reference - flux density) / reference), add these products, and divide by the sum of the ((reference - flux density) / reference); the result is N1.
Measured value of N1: 649.83 nm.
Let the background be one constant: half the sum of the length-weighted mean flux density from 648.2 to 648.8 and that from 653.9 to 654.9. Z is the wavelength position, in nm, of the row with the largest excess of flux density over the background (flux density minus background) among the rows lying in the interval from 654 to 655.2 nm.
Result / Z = 655.172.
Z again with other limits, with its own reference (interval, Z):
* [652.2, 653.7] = 653.364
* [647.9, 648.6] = 648.568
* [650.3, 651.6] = 651.111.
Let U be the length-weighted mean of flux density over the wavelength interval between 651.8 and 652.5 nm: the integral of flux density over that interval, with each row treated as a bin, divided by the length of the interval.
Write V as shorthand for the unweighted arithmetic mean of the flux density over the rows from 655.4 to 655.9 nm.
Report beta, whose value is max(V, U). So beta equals 1.5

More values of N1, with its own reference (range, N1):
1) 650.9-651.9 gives 651.35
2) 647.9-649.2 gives 648.56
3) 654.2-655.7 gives 655.03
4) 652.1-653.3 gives 652.79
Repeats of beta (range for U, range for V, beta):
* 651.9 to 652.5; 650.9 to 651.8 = 0.9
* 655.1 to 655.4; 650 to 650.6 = 1.1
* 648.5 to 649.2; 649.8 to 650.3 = 0.9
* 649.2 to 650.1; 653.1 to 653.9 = 1.1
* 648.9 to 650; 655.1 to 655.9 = 1.4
